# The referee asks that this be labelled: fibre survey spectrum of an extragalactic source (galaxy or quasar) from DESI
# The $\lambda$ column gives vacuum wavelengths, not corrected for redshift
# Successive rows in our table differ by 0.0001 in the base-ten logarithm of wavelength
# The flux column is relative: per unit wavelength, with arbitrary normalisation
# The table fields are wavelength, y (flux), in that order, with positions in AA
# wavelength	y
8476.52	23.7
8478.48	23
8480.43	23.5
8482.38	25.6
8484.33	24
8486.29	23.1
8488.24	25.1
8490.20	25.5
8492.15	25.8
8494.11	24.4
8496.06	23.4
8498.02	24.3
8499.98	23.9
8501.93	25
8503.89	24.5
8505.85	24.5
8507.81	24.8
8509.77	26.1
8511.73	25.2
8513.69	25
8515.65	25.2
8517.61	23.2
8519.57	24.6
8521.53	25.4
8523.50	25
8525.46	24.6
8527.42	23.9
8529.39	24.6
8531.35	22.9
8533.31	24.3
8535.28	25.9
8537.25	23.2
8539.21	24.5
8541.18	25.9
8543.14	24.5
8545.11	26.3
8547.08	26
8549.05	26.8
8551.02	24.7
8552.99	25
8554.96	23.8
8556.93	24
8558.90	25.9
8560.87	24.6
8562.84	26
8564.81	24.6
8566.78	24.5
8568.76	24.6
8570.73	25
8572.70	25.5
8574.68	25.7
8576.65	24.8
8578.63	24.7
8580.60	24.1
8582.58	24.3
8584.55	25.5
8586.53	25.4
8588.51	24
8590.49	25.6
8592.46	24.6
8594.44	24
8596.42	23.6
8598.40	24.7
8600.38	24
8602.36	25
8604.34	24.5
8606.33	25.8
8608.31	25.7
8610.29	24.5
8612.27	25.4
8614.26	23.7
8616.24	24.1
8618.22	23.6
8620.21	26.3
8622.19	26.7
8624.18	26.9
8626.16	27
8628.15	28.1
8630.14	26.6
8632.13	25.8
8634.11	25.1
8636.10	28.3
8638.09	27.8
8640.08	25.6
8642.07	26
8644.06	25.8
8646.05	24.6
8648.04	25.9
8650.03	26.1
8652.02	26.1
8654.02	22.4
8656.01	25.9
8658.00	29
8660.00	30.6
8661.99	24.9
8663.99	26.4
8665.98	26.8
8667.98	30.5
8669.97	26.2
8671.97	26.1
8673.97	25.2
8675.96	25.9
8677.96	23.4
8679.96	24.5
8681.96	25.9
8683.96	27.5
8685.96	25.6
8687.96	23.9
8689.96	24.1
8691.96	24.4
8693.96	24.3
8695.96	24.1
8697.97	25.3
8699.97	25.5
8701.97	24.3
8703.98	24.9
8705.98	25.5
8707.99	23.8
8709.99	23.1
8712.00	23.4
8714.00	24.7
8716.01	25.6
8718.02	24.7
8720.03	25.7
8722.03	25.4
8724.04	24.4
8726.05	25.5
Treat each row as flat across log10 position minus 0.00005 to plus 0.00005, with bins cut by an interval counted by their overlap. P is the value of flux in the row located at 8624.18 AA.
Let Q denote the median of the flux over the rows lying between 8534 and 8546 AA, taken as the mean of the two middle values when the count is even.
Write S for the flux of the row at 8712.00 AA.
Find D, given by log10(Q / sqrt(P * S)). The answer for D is 0.00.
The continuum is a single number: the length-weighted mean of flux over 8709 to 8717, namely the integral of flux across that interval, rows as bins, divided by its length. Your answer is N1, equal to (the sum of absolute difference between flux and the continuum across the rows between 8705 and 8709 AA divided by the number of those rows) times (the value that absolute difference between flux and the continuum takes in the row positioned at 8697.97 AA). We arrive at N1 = 0.9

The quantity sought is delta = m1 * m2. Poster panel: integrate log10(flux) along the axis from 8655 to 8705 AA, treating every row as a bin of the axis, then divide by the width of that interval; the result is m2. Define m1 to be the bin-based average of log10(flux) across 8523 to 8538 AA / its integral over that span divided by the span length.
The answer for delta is 1.95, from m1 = 1.39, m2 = 1.41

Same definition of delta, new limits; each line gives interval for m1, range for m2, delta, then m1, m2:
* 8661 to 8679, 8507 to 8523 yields 1.98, 1.42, 1.40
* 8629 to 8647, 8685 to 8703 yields 1.97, 1.42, 1.39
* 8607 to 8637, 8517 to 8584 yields 1.97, 1.41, 1.39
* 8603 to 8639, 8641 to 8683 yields 2.00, 1.41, 1.42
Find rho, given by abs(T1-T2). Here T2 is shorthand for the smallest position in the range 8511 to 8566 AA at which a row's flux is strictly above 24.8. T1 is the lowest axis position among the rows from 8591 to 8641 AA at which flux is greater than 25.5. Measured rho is 94.6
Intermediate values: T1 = 8606.33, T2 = 8511.73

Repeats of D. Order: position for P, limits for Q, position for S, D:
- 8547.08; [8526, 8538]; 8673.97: -0.03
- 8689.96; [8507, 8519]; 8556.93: 0.02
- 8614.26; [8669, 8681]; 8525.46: 0.02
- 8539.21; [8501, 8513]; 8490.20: 0.00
